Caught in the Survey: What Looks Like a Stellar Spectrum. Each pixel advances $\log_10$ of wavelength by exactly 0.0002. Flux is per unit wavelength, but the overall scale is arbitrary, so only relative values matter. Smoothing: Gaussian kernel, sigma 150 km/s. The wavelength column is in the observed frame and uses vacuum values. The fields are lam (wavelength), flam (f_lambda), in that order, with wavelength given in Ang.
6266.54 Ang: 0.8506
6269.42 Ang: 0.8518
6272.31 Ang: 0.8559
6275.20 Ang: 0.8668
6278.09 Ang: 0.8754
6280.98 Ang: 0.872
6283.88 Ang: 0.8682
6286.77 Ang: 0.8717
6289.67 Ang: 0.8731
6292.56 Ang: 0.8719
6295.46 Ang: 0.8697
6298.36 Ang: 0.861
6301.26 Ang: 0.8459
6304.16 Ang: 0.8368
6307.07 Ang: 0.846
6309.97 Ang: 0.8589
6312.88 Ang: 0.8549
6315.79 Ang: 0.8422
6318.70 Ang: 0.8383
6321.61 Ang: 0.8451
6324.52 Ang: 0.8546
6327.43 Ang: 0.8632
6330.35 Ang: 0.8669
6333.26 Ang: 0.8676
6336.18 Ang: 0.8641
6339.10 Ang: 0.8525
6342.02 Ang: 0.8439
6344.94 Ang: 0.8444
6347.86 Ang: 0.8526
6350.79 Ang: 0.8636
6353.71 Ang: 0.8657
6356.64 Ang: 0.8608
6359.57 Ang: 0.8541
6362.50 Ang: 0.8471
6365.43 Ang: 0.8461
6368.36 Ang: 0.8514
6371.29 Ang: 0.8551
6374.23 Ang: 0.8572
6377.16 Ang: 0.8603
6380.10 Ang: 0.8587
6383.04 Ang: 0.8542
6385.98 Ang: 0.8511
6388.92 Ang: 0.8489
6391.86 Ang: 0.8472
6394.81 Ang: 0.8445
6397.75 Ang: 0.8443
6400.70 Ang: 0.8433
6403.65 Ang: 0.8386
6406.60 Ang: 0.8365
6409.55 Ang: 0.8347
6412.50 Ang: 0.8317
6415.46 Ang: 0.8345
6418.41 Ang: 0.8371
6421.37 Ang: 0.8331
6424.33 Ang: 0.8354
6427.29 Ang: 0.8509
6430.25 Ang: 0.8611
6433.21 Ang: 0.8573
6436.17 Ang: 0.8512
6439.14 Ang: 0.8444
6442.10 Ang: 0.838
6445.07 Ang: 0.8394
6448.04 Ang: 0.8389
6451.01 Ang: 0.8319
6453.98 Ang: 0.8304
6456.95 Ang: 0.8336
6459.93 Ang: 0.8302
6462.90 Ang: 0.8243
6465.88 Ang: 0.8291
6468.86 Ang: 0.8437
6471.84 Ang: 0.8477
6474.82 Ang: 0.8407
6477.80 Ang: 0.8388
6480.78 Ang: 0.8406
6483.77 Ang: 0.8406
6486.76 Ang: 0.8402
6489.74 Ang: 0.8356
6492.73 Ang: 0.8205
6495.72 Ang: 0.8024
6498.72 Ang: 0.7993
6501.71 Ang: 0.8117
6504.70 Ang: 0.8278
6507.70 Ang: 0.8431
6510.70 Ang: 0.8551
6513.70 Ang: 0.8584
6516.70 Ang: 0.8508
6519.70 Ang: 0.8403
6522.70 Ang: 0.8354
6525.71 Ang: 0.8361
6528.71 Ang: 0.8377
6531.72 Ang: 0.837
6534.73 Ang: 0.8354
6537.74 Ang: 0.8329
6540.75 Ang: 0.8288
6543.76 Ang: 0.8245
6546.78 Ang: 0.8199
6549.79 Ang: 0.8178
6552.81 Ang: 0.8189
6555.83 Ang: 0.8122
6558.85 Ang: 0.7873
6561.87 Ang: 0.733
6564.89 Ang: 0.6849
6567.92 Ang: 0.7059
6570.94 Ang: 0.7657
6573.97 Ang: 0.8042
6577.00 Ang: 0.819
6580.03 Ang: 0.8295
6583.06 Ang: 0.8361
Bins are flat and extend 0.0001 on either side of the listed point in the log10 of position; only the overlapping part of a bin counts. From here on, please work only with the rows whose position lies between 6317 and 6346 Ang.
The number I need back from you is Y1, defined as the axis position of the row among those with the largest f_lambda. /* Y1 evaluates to 6333.26 Ang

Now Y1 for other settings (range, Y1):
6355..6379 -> 6356.64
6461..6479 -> 6471.84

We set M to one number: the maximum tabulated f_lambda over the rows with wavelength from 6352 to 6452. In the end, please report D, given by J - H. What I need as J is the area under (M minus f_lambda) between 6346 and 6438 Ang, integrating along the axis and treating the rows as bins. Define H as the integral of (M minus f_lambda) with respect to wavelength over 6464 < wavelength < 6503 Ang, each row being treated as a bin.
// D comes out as 0.2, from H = 1.39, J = 1.57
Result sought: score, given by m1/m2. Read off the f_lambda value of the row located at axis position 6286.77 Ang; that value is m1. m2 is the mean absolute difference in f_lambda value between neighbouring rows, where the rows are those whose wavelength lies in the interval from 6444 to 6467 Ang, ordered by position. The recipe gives 232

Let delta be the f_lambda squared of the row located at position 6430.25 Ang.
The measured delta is 0.741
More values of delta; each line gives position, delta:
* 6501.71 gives 0.659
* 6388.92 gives 0.721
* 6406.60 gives 0.700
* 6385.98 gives 0.724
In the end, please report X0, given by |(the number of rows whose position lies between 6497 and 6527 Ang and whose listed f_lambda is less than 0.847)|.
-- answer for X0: 7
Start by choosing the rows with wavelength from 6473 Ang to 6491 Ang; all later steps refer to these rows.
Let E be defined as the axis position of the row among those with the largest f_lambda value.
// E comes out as 6474.82 Ang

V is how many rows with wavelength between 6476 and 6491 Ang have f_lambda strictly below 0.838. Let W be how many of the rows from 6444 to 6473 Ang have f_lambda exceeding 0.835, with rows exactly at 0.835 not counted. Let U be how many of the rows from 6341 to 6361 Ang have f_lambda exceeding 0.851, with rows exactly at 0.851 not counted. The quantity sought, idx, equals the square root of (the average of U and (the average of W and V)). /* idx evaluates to 1.9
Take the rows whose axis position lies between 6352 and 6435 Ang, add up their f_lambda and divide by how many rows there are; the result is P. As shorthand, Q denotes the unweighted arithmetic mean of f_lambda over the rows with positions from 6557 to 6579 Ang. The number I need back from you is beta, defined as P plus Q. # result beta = 1.61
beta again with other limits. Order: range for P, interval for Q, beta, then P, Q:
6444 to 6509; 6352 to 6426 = 1.68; 0.831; 0.847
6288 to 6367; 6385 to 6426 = 1.70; 0.855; 0.840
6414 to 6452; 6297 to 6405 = 1.69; 0.843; 0.852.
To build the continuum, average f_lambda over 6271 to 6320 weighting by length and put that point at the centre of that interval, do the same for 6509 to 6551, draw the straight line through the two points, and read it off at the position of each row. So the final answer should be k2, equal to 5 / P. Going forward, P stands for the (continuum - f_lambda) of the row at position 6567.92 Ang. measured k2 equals 39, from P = 0.13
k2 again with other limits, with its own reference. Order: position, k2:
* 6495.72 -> 133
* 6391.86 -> 1784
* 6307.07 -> 409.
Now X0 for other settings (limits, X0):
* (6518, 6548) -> 10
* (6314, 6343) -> 4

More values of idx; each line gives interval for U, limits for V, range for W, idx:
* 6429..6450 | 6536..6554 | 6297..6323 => 2.3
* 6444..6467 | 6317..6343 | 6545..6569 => 0.0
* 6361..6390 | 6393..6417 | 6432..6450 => 2.4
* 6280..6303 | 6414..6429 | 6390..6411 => 2.4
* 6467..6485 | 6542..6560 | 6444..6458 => 1.4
